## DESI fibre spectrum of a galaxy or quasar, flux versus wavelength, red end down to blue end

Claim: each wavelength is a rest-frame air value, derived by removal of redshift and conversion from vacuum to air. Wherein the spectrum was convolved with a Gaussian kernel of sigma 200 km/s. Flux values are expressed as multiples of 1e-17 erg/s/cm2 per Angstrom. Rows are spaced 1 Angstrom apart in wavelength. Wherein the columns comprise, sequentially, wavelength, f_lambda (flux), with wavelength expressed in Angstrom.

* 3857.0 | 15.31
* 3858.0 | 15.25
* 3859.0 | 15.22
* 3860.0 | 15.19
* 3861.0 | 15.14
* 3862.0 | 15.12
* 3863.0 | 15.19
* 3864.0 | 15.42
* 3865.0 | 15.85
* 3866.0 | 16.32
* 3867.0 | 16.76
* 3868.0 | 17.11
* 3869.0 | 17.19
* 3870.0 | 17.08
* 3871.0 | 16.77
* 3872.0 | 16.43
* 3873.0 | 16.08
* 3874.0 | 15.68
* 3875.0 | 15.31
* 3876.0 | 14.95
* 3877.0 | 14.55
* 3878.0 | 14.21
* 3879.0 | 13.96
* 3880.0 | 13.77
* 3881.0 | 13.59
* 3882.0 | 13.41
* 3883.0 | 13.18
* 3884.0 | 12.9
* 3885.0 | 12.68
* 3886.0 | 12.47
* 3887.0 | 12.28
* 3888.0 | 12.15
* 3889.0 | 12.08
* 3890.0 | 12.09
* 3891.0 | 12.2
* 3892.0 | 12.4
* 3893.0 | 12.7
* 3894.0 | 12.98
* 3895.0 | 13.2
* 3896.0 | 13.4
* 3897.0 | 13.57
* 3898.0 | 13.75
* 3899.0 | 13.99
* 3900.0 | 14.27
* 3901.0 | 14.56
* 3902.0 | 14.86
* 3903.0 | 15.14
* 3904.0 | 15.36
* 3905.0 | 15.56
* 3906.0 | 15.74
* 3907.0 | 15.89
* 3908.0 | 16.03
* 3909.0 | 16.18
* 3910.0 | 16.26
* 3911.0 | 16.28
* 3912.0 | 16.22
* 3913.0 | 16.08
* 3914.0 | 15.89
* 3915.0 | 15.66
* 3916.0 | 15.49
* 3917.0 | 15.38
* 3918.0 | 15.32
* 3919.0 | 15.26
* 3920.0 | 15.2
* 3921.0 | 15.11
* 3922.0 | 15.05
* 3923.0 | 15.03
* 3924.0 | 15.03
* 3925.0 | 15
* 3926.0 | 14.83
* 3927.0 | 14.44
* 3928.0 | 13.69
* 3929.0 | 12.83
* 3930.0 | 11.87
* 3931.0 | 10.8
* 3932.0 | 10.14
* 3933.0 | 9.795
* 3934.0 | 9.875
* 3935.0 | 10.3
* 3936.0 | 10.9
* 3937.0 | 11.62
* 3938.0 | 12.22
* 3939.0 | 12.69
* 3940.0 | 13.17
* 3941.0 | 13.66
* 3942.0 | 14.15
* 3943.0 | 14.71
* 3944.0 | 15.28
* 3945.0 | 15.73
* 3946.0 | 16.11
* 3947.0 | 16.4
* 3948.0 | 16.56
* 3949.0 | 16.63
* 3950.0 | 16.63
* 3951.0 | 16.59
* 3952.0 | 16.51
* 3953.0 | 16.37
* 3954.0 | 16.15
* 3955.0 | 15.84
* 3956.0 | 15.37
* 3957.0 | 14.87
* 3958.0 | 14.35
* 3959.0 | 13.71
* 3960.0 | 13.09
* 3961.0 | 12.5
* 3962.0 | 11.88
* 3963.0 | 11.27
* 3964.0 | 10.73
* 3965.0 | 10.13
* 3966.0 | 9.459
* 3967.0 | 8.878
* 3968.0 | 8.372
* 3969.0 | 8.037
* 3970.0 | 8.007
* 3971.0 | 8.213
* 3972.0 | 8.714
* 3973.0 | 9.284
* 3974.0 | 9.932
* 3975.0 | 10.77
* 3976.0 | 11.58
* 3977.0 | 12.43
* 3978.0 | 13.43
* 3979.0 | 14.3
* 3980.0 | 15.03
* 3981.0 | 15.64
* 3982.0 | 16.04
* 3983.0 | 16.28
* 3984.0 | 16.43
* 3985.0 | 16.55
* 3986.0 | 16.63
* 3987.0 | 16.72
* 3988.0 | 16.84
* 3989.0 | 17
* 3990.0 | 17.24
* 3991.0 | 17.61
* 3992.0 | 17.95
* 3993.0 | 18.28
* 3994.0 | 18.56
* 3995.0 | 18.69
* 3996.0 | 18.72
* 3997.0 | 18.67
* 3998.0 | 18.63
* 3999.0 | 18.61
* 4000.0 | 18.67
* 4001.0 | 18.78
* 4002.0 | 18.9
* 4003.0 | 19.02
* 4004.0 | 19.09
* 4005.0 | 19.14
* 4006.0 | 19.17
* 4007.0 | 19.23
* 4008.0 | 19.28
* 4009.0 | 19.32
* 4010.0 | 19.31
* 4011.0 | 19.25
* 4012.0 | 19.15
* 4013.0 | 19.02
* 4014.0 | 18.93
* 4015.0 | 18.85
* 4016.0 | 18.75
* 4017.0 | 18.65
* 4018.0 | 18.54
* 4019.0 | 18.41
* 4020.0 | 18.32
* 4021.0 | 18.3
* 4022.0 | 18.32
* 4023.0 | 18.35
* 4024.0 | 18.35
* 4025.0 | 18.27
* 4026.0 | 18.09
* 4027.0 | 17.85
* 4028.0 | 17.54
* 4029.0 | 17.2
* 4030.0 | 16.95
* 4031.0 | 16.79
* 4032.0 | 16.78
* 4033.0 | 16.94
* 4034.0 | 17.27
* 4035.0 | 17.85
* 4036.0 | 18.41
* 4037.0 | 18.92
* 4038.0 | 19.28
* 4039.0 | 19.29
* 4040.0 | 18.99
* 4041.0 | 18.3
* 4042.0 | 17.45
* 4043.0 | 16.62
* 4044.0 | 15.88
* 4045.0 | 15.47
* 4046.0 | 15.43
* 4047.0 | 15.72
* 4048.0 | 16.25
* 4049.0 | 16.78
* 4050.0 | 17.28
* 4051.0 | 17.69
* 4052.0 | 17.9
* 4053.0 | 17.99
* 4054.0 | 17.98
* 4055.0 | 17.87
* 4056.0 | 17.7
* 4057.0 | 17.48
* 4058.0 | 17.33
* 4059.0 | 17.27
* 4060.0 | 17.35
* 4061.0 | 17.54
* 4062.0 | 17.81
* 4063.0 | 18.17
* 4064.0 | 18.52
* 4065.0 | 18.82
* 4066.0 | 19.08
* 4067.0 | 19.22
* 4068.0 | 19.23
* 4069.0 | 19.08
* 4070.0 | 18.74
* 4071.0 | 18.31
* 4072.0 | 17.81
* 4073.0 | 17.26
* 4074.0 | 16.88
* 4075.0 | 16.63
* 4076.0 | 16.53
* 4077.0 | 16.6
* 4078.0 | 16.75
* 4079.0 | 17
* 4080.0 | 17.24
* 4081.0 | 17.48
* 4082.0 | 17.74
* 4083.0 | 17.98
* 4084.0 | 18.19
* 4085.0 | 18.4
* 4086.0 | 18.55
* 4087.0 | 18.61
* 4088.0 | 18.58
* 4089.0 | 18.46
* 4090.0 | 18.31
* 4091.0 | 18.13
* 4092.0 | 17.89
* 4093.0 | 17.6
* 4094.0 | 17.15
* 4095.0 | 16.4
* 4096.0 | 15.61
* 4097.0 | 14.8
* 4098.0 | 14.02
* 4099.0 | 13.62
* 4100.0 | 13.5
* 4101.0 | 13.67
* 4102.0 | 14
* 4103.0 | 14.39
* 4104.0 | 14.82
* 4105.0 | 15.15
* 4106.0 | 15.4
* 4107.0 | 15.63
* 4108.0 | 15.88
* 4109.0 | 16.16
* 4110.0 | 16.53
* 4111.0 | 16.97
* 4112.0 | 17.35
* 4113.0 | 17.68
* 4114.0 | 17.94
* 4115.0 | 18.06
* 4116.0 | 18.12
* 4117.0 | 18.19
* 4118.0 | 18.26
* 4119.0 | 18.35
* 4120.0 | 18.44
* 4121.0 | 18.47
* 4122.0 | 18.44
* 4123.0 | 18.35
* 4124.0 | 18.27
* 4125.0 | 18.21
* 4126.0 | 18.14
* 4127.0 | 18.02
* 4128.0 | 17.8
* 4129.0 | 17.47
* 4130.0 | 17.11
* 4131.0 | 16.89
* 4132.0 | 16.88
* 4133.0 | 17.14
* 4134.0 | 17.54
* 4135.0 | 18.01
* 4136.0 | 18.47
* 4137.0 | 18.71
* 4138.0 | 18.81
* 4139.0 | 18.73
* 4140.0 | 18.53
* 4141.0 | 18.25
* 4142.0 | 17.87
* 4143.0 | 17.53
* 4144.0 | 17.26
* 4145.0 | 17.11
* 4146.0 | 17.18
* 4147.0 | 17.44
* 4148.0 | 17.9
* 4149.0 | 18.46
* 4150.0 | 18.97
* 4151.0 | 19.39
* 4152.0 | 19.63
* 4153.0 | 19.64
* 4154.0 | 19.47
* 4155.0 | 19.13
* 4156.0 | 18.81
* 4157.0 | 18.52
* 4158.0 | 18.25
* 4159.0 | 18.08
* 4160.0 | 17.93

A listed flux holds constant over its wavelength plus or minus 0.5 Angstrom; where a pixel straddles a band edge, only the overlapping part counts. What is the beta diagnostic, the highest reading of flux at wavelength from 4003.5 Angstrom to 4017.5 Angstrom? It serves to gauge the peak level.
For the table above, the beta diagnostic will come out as 19.32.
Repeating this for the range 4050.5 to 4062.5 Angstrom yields 17.99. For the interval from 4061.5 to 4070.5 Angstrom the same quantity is 19.23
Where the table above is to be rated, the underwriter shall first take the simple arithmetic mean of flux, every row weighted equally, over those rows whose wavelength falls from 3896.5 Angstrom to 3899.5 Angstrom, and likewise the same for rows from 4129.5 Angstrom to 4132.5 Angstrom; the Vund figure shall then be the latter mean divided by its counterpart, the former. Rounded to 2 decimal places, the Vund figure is 1.23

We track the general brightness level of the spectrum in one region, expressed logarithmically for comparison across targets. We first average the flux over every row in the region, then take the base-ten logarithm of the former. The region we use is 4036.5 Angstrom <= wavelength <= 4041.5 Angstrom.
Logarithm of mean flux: 1.28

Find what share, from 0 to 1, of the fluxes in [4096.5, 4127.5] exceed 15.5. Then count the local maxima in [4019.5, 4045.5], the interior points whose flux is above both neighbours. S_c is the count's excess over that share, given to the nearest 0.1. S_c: 0.3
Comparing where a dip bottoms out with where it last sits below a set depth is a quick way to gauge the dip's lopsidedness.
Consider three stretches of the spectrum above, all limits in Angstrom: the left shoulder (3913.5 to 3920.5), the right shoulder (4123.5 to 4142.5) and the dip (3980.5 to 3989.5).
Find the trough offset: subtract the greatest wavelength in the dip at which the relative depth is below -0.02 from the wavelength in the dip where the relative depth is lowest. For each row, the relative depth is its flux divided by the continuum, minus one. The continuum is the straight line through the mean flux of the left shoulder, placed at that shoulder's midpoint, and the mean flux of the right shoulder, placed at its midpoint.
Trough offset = 0 Angstrom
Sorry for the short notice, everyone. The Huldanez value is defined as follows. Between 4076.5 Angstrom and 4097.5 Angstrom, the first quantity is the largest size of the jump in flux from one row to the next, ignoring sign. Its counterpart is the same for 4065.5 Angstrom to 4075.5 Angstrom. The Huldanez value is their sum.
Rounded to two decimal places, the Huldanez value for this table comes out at 1.36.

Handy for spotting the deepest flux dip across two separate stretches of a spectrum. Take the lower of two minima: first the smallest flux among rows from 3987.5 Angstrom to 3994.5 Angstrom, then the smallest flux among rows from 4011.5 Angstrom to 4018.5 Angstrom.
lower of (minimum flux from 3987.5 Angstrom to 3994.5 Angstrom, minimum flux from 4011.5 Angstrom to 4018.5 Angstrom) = 16.8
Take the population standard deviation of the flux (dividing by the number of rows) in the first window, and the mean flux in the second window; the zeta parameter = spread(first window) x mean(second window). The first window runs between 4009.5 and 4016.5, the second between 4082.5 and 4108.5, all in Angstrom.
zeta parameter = 3.2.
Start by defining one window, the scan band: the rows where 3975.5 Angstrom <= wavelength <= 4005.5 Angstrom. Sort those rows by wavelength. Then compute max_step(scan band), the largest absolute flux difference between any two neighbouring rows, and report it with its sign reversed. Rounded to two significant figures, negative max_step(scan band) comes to -1.0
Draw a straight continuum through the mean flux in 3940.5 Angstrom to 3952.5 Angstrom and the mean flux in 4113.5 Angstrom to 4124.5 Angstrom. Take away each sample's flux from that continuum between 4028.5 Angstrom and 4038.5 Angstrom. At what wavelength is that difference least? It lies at 4038.0 Angstrom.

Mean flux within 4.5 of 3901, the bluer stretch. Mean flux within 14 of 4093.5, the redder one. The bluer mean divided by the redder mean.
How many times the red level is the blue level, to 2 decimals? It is 0.88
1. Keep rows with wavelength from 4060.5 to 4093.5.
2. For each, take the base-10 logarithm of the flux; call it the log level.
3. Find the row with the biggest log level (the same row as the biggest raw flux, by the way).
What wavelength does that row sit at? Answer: 4068.0 Angstrom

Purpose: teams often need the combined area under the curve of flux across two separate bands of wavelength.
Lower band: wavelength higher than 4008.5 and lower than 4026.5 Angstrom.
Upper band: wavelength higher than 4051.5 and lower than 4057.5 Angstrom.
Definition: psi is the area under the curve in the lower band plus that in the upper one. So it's 443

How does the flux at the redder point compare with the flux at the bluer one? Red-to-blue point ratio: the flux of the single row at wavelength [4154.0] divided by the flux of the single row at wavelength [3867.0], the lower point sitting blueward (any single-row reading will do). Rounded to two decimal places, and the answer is 1.16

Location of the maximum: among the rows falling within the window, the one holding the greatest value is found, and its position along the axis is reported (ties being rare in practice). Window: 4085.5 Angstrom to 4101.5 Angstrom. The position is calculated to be 4087.0 Angstrom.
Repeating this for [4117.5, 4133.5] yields 4121.0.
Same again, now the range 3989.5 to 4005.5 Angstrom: 4005.0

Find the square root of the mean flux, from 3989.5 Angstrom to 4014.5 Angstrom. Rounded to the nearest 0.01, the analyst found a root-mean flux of 4.33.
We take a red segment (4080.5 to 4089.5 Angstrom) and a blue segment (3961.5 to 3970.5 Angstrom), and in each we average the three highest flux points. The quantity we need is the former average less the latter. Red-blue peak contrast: 7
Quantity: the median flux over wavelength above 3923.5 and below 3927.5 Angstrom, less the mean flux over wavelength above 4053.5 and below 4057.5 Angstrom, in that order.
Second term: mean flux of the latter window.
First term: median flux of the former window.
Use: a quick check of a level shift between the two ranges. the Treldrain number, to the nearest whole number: -3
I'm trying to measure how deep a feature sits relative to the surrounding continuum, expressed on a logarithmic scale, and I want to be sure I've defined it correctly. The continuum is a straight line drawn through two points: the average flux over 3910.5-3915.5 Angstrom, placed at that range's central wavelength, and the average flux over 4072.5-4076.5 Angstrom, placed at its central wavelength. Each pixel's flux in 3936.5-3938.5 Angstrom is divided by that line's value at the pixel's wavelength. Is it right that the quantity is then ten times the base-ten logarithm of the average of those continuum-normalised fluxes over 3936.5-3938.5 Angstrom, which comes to -1.3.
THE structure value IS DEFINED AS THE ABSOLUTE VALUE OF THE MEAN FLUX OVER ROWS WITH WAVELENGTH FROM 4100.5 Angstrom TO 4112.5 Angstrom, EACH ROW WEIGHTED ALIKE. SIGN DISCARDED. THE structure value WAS 15.5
